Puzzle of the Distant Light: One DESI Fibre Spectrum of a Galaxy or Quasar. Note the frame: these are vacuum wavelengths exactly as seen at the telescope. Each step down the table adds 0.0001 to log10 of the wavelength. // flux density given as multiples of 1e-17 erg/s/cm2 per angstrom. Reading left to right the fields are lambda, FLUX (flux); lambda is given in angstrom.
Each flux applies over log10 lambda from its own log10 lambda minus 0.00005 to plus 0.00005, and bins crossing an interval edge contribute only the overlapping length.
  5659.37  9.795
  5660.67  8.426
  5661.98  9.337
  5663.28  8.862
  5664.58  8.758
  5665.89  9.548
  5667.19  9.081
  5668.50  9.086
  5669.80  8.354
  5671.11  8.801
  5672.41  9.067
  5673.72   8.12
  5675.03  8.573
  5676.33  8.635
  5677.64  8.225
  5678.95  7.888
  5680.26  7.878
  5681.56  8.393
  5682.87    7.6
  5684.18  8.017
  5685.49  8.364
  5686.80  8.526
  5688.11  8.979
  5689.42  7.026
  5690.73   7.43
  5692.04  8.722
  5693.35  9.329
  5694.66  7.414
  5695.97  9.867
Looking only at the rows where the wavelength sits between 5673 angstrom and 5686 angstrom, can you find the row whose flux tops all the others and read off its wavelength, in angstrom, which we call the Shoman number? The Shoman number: 5676.33 angstrom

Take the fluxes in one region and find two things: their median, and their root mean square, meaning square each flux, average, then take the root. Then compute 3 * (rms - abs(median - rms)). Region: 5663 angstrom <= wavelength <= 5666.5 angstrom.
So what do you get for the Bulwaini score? 26.6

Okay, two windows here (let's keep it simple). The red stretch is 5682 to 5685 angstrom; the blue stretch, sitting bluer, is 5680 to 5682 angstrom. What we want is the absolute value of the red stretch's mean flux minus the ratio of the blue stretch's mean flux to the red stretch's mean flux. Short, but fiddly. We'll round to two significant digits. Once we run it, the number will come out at 6.8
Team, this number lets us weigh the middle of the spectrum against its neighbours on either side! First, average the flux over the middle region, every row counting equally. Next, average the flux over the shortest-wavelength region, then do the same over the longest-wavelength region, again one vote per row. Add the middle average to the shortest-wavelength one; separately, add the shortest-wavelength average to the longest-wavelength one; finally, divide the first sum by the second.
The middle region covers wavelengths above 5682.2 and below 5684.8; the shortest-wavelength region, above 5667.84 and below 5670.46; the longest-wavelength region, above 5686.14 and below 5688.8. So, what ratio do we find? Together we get 0.95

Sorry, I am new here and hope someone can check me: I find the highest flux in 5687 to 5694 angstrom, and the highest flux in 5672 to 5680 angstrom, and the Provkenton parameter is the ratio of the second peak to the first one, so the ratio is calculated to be 0.97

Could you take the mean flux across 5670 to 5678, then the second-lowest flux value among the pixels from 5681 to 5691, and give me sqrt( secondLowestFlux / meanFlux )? 0.93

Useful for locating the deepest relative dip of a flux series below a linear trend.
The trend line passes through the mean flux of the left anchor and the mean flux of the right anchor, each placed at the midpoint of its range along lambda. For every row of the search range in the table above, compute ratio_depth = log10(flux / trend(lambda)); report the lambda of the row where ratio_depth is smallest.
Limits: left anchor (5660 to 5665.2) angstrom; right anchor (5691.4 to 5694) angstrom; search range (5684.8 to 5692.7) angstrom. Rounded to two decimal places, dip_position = 5689.42 angstrom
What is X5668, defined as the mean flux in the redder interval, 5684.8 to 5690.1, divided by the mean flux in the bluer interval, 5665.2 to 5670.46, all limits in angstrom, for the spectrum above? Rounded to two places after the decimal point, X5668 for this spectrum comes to 0.91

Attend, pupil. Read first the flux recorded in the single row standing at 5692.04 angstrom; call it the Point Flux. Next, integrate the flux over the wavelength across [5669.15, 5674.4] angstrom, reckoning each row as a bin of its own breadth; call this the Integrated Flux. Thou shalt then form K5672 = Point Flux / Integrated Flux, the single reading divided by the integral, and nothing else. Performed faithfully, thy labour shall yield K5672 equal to 0.194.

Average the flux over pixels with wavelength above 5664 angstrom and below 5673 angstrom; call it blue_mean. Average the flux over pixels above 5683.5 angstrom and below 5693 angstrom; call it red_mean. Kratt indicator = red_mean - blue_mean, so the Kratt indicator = -0.8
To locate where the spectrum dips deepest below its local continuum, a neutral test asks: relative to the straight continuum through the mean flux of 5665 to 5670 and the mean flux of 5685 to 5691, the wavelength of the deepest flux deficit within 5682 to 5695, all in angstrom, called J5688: 5689.42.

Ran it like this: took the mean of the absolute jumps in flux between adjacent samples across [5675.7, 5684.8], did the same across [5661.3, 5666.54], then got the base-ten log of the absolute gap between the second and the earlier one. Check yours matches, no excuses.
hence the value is -1.37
